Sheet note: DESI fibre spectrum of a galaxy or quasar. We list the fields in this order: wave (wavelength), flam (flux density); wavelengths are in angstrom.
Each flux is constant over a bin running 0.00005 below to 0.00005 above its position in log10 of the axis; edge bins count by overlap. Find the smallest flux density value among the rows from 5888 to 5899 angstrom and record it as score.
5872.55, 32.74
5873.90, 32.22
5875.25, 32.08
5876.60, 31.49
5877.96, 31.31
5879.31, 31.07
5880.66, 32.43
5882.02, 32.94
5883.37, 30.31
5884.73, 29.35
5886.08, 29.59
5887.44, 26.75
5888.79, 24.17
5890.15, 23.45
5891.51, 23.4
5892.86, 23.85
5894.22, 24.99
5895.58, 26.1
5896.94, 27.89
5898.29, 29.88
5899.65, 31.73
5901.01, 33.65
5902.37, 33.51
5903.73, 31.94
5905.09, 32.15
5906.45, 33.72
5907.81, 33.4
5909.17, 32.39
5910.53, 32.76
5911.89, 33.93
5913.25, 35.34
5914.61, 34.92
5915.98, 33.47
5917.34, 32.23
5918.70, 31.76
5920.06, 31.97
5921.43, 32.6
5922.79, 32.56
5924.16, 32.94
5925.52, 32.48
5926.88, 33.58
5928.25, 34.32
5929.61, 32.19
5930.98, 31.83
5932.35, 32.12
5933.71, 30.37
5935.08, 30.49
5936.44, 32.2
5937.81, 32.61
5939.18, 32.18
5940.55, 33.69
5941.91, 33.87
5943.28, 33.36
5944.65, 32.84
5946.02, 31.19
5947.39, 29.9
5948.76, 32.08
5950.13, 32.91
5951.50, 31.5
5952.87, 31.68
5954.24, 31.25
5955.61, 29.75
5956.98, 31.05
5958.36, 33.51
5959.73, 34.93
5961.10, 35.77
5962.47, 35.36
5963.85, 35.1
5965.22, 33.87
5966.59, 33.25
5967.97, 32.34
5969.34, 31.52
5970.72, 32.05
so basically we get 23.4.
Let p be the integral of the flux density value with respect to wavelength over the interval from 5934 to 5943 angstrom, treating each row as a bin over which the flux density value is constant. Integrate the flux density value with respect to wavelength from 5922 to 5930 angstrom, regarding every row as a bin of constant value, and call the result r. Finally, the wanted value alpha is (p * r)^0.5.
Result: 278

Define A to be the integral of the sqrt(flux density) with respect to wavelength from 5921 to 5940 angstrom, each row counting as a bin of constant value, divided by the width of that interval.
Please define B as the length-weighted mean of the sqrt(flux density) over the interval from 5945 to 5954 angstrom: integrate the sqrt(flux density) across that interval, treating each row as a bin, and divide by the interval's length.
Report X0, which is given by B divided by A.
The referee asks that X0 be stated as 0.99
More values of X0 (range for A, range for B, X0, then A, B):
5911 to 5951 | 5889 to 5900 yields 0.89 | 5.71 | 5.11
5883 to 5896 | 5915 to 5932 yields 1.12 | 5.10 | 5.71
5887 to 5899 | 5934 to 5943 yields 1.13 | 5.06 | 5.70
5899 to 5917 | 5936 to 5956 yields 0.98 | 5.77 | 5.66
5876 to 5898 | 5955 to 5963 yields 1.09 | 5.29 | 5.78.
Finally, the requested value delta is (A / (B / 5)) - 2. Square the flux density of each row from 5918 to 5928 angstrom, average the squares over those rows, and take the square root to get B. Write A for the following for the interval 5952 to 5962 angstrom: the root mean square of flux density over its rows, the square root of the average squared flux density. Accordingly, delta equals 3.01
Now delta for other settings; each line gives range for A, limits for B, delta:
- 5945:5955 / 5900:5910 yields 2.78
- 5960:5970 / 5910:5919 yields 3.06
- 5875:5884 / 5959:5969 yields 2.60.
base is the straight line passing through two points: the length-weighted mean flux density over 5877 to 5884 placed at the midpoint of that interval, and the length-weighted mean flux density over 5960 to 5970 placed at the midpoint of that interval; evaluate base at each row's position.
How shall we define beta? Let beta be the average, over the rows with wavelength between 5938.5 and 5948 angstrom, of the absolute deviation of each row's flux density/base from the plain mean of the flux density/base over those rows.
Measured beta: 0.035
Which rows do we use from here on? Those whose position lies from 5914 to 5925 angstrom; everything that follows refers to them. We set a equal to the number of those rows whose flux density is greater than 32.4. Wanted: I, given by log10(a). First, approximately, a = 5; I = 0.7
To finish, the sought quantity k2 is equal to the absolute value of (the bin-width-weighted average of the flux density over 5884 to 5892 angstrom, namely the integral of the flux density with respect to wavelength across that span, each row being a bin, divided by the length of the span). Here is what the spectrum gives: 26.2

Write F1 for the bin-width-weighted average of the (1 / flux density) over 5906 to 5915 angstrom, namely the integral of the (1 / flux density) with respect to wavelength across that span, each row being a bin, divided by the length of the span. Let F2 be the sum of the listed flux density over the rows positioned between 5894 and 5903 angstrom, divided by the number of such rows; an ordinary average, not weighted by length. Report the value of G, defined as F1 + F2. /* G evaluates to 29.7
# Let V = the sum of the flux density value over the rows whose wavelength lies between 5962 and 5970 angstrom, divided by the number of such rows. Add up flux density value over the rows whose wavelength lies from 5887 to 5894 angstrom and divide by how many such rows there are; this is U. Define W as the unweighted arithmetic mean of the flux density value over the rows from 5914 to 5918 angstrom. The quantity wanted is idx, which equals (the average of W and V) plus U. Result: 57.9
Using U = 24.3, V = 33.6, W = 33.5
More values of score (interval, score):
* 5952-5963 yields 29.75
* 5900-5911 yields 31.94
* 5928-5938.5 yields 30.37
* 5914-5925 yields 31.76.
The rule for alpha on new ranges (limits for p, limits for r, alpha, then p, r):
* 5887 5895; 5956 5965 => 245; 195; 307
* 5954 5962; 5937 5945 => 264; 263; 265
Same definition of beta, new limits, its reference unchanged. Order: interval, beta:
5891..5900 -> 0.079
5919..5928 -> 0.010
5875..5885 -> 0.028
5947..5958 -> 0.024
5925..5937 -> 0.029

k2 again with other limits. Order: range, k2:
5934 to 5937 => 31.2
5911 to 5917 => 34.2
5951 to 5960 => 31.8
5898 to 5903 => 32.3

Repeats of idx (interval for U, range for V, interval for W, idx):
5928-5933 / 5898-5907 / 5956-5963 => 65.9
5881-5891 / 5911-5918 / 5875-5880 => 60.8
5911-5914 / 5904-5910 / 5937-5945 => 67.6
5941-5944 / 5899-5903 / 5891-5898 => 62.7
